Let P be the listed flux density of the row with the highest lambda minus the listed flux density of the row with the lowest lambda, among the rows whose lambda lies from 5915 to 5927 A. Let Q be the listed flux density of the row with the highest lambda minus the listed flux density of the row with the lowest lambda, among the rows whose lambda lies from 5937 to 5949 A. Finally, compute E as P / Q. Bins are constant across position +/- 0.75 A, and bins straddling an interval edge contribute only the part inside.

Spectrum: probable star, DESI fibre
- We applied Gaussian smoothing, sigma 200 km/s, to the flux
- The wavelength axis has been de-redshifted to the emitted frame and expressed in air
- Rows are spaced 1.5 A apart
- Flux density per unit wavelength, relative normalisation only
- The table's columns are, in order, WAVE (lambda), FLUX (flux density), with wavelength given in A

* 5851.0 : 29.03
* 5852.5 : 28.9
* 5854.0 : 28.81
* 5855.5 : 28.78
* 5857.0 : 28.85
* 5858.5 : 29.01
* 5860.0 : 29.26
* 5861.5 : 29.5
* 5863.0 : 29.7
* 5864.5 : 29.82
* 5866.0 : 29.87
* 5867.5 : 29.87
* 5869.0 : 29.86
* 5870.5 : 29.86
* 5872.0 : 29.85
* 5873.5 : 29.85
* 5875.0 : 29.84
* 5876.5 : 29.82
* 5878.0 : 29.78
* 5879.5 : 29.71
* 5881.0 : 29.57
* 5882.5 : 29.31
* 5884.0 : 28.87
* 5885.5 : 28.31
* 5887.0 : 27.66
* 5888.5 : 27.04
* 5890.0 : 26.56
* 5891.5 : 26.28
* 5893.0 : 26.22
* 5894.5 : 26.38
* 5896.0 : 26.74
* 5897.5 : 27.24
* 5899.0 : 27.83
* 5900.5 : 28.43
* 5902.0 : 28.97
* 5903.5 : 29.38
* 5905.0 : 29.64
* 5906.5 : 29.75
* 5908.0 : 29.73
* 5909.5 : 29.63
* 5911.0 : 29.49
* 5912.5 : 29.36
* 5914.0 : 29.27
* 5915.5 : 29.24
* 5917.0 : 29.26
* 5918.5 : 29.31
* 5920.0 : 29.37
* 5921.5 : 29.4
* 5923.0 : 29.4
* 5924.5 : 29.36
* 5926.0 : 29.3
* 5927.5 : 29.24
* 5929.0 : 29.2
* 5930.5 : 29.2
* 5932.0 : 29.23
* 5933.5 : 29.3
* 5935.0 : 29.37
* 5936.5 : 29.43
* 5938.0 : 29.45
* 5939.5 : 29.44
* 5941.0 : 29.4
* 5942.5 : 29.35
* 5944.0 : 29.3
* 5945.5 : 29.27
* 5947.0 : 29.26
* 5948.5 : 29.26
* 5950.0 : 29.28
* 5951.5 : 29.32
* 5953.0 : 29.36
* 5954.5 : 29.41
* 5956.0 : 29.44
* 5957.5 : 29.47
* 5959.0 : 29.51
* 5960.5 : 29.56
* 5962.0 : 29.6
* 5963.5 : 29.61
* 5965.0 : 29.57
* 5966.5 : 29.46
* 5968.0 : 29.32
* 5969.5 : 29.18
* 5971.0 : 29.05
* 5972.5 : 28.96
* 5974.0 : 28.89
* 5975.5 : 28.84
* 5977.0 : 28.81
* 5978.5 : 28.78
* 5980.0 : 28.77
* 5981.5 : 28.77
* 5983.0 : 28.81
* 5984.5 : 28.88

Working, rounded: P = 0.1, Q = -0.19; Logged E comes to -0.3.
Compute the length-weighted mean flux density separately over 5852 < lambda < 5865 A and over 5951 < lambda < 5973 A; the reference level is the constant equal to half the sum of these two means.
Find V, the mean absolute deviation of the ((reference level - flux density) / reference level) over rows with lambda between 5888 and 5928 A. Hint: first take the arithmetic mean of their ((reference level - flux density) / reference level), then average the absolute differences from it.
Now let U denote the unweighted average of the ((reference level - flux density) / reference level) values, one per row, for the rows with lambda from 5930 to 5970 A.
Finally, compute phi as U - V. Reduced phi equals -0.040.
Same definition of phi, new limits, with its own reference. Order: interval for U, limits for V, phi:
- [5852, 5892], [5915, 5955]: 0.006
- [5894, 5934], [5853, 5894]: -0.021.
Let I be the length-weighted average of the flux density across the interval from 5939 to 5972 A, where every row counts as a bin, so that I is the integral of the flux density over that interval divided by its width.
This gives 29.4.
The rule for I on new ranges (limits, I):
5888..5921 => 28.4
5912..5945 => 29.3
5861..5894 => 28.9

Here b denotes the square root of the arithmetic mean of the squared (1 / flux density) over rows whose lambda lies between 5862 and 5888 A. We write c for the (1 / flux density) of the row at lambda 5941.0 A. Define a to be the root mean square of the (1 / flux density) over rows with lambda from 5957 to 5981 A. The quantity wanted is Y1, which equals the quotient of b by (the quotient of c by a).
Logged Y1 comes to 0.0341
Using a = 0.0342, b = 0.0339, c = 0.0340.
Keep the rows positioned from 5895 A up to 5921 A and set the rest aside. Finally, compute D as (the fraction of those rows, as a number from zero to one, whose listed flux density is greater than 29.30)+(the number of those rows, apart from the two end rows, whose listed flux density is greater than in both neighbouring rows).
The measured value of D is 1.5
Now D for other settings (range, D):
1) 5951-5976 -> 1.7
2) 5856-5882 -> 0.8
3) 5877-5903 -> 0.2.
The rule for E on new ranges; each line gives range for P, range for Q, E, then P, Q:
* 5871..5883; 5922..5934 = 5.4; -0.5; -0.10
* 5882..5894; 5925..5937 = -23.8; -3.1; 0.13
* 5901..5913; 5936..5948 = -2.3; 0.4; -0.17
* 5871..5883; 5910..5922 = 6.0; -0.5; -0.09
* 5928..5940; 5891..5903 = 0.1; 0.2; 2.69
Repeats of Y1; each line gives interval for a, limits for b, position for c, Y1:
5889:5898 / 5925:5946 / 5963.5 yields 0.0380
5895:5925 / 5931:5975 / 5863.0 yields 0.0349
